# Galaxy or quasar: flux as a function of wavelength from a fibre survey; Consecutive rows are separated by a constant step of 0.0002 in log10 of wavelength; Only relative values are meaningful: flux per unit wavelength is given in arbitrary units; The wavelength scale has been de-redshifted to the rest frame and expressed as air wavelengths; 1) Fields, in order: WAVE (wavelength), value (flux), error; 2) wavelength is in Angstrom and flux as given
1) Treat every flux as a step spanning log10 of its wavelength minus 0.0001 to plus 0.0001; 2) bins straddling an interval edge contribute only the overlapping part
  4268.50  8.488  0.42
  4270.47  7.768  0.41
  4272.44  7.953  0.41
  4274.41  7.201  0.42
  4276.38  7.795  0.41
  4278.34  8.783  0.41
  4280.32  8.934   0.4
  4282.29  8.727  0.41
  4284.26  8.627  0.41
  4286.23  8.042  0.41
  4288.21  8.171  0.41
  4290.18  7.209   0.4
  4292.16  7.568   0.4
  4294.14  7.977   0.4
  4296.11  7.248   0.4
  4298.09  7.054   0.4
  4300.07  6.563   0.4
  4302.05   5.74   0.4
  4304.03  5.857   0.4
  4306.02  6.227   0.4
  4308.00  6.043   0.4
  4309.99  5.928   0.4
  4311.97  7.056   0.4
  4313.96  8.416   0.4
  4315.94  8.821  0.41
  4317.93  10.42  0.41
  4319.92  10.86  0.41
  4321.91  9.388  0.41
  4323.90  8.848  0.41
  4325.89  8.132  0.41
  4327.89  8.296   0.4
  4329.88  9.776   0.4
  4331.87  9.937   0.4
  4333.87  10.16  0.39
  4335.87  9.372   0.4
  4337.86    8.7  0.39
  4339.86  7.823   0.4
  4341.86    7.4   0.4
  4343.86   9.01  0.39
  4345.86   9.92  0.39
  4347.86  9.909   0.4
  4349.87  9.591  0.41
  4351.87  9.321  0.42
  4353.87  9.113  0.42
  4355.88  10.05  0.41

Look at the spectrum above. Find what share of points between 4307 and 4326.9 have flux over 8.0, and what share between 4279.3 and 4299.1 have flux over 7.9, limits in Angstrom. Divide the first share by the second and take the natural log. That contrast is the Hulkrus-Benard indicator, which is 0.15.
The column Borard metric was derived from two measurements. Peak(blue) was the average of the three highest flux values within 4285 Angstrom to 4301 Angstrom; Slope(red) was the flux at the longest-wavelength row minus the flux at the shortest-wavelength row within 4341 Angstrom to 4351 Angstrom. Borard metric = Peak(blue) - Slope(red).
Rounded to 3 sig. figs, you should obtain 5.87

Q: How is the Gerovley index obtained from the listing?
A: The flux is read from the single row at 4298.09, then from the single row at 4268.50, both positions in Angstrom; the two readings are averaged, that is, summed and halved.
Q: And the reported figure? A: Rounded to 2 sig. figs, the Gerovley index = 7.8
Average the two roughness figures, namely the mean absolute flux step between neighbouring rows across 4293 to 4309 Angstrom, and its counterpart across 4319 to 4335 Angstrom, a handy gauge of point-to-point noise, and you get 0.55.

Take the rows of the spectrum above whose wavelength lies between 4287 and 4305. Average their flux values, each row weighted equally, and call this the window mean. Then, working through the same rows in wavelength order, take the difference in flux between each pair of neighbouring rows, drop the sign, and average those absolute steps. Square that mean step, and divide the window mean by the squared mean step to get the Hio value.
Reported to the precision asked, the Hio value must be 27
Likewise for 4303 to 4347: 15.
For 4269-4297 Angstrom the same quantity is 36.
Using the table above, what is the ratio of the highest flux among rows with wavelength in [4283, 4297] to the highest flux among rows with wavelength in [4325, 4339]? 0.85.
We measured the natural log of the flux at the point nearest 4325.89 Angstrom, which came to 2.10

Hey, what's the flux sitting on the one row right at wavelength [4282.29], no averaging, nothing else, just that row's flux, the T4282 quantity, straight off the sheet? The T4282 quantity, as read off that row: 8.727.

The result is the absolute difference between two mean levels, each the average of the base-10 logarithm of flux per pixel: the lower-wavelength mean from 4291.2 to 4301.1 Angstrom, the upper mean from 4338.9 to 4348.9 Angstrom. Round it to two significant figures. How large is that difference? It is 0.081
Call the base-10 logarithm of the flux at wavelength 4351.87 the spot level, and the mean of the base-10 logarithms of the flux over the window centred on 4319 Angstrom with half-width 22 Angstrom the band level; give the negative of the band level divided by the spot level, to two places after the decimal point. -0.93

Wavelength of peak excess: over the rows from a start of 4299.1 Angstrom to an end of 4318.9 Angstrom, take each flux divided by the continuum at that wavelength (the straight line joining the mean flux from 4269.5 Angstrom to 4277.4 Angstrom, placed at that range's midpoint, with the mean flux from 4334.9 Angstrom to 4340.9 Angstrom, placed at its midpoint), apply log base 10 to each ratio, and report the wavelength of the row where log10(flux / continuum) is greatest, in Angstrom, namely 4317.93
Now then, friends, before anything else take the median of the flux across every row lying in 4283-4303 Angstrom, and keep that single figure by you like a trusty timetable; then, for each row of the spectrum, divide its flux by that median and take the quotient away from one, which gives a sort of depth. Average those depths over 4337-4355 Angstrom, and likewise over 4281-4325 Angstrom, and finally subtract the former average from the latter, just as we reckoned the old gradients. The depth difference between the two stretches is 0.16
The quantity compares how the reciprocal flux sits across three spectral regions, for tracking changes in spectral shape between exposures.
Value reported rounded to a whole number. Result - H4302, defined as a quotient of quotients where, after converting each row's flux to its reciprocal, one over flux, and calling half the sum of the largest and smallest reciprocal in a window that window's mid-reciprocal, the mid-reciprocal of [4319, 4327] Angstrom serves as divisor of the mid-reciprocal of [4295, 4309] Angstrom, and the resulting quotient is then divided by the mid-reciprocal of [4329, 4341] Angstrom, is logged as 13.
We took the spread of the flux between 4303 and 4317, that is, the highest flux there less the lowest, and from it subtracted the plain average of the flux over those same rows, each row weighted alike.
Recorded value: -4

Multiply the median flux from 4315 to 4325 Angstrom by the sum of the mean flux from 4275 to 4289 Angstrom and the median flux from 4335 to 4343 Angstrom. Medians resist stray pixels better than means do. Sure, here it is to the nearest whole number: 157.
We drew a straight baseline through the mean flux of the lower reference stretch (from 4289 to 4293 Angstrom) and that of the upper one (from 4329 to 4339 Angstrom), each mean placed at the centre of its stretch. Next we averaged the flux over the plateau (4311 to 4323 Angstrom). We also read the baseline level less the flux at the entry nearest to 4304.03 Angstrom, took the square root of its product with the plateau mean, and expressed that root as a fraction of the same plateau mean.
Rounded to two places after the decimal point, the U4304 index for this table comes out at 0.49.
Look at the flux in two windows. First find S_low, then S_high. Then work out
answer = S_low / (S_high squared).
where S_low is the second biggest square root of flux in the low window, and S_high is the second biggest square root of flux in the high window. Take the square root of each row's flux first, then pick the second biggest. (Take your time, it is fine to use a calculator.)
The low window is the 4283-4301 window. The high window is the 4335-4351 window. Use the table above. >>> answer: 0.288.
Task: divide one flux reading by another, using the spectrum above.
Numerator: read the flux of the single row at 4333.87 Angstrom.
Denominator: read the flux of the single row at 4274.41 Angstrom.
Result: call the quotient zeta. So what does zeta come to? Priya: 1.4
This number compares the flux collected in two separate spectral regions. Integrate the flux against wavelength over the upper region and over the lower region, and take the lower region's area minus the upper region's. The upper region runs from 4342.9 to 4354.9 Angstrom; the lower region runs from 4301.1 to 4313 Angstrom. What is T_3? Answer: -41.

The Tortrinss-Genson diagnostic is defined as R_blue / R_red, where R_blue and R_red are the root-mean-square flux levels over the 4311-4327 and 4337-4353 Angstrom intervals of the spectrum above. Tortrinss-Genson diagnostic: 1.01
